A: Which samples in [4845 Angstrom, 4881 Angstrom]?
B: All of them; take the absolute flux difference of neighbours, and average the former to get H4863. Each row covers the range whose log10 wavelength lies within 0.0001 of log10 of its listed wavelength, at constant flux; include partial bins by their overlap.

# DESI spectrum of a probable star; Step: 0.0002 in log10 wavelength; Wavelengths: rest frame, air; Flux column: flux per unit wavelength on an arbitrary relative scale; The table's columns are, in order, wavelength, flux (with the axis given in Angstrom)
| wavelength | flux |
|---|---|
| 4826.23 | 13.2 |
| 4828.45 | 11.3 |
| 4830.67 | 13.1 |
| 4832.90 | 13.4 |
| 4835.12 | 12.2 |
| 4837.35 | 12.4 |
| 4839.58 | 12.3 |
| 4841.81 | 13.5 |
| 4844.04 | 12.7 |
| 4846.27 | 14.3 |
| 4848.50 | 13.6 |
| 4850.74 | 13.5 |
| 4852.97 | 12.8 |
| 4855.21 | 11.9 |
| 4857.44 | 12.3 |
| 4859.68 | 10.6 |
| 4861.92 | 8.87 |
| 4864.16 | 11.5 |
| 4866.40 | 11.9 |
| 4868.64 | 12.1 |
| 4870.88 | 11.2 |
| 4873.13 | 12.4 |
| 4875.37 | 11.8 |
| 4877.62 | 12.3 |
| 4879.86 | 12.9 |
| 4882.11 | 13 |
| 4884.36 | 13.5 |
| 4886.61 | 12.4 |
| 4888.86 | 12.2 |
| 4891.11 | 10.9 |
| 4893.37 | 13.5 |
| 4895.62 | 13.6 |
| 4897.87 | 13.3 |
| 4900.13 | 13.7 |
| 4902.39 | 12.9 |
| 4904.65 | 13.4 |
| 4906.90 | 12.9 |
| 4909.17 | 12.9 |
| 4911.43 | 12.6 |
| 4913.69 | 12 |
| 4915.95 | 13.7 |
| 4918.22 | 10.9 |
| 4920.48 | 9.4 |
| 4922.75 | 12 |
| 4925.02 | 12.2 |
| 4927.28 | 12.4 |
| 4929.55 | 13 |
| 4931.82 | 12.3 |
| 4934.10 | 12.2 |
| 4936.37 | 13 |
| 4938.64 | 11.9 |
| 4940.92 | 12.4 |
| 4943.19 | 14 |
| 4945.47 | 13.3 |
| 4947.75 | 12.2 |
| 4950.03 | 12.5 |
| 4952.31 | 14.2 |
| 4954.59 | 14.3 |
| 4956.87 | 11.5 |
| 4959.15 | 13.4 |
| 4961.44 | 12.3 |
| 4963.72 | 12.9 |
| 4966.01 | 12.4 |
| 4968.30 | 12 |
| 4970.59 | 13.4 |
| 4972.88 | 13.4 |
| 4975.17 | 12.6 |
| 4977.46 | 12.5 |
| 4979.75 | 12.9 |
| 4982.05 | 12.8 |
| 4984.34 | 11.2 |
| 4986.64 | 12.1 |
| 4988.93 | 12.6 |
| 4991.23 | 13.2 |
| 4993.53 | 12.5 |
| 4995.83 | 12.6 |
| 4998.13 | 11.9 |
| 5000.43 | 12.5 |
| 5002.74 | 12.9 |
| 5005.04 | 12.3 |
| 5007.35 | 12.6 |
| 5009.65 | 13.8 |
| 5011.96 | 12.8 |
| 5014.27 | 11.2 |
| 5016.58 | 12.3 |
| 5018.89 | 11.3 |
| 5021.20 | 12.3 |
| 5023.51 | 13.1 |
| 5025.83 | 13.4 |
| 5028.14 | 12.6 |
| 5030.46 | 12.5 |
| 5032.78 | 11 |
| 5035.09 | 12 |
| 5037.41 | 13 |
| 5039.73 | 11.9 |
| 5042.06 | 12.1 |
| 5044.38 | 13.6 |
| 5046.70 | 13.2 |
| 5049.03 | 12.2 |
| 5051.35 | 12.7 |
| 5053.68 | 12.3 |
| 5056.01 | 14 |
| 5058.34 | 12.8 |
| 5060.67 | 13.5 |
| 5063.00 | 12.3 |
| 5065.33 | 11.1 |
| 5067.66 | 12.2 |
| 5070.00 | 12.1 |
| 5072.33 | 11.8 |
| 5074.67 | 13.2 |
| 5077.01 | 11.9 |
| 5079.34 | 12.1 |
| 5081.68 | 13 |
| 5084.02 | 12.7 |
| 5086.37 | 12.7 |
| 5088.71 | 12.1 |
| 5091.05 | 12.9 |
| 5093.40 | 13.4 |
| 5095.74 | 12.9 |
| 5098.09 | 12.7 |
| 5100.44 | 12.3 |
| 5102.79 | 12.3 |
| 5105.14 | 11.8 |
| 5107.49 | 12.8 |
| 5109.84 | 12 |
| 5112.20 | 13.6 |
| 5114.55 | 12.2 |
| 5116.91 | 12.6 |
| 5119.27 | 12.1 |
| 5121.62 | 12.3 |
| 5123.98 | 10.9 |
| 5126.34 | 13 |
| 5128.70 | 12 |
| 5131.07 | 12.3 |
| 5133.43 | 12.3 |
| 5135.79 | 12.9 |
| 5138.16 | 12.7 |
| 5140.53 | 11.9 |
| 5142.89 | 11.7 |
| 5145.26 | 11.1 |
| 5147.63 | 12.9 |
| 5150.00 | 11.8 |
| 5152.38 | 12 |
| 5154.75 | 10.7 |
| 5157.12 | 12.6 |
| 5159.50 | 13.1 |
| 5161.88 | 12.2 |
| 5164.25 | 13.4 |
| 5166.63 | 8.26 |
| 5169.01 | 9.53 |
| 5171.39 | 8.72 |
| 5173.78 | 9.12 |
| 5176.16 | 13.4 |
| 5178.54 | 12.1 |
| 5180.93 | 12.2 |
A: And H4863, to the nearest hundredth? 0.88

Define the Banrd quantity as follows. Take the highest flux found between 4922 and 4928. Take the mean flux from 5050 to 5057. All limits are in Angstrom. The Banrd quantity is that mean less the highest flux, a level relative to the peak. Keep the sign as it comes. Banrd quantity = 0.6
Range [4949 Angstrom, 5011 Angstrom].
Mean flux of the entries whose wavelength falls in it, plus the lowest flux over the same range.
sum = 23.9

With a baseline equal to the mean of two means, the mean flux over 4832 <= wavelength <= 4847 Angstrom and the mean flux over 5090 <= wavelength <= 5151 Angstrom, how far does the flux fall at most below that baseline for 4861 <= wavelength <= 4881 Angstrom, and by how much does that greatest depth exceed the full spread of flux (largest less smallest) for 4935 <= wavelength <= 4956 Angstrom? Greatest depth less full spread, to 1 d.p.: 1.4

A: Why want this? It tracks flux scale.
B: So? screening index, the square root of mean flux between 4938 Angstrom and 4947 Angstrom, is 3.59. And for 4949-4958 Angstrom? 3.62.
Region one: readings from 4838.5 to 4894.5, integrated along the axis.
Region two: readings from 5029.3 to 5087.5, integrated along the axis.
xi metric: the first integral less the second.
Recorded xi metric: -36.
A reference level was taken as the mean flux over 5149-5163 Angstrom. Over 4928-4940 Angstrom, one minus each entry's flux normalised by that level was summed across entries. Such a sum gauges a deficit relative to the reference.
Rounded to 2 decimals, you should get -0.17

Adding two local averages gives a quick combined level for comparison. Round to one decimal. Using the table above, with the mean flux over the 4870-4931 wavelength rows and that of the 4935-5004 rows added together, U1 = 25.2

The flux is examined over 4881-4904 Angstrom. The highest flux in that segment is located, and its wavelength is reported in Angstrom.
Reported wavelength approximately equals 4900.13 Angstrom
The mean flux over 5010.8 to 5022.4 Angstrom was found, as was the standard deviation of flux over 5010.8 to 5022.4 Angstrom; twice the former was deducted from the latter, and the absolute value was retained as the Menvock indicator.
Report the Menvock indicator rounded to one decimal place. 23.3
